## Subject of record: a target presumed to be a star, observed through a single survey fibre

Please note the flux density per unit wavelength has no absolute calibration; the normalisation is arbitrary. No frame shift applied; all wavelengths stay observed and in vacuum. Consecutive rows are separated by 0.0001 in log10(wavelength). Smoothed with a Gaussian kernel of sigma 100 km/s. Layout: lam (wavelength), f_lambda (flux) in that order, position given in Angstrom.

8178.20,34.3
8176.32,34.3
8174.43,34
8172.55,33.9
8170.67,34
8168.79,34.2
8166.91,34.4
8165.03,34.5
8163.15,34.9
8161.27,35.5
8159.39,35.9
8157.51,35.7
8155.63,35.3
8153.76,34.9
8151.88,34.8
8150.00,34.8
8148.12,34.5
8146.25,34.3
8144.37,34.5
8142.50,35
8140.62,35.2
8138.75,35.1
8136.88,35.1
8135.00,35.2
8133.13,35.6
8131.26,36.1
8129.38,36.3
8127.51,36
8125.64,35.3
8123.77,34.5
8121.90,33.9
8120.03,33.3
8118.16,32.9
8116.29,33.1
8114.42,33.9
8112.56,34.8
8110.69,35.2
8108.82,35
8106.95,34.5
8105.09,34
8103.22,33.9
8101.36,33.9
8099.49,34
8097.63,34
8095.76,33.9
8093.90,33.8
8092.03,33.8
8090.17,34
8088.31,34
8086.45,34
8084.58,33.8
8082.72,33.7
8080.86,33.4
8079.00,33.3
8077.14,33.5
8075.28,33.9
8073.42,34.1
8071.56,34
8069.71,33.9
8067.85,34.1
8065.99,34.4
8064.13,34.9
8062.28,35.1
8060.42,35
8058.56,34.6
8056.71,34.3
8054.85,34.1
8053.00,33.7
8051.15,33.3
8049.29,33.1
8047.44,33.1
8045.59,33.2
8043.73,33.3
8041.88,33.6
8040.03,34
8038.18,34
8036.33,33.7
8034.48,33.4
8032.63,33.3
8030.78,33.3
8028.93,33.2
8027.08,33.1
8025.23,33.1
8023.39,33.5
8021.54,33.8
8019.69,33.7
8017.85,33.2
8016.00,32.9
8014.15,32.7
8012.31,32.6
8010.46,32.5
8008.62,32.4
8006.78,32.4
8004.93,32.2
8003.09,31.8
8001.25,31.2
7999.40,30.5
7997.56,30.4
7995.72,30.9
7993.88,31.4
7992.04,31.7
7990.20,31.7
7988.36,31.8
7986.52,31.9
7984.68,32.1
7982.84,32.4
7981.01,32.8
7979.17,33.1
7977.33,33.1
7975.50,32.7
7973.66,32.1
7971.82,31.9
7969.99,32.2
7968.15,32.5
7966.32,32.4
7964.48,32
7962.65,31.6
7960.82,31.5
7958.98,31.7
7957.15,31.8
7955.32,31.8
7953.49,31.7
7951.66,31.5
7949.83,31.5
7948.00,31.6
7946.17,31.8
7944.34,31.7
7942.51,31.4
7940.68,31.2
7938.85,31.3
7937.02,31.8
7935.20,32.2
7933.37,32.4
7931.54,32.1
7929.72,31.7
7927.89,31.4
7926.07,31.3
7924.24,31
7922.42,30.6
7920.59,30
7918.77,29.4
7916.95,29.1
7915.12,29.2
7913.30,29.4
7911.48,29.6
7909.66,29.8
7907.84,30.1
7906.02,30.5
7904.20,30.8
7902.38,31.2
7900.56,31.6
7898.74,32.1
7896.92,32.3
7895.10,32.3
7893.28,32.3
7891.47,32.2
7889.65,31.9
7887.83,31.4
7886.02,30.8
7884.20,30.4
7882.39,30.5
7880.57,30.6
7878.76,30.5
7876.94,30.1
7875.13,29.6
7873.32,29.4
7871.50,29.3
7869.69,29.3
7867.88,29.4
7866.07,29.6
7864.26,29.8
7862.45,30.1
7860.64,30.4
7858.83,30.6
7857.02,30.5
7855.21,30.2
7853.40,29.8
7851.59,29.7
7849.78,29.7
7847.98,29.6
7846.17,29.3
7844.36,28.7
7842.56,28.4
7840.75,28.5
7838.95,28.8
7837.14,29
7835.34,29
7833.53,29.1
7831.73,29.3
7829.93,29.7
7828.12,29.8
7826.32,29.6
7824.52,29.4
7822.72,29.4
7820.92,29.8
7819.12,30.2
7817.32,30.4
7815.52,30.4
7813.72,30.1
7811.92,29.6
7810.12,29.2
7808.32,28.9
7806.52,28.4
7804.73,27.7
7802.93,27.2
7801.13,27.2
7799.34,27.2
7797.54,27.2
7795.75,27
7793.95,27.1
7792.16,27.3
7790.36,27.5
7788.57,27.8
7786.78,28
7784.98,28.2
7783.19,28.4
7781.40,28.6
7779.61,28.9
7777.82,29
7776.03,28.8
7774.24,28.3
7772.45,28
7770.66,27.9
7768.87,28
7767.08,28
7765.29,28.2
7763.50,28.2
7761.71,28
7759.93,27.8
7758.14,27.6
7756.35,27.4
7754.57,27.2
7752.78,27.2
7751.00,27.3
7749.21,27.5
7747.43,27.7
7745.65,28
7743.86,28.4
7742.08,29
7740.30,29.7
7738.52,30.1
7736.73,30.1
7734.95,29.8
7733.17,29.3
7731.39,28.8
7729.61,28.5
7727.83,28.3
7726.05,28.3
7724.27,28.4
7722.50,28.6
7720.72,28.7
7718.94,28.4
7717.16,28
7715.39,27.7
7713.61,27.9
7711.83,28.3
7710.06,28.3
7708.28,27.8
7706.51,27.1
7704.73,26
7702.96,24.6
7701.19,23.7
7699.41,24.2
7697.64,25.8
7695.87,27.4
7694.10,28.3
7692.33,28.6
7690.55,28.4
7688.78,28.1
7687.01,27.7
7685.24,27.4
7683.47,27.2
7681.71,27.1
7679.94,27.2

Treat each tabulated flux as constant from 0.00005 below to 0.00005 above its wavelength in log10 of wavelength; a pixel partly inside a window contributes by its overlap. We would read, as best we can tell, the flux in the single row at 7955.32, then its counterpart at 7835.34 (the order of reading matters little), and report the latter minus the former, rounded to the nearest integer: -3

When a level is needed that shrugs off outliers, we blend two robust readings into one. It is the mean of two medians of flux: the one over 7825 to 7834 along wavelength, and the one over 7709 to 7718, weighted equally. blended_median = 28.8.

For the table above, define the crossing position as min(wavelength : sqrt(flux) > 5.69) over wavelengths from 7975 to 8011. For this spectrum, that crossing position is 7975.50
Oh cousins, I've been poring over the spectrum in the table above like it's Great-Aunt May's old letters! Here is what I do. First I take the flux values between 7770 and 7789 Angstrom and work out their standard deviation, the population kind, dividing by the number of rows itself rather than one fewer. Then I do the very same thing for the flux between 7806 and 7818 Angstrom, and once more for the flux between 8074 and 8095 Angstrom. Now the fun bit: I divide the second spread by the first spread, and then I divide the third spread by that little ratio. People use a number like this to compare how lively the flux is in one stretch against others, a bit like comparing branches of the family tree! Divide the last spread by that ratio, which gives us 0.13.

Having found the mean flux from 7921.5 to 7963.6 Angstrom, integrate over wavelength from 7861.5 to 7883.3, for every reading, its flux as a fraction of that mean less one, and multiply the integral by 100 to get -120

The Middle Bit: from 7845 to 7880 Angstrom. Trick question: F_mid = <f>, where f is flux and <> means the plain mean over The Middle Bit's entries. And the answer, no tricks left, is 30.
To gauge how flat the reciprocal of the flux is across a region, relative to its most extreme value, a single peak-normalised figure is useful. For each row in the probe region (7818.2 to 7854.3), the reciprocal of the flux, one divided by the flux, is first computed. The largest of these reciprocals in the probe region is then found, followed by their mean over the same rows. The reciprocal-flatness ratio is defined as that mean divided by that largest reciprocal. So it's 0.968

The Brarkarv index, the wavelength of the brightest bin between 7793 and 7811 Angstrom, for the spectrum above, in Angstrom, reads 7810.12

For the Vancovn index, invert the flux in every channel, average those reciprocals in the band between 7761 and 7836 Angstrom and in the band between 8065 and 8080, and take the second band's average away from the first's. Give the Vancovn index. 0.006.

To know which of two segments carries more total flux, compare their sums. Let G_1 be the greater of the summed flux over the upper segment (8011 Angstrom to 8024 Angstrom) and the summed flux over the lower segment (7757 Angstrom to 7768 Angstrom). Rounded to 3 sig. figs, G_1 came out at 232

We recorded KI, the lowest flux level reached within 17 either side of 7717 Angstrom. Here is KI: 23.7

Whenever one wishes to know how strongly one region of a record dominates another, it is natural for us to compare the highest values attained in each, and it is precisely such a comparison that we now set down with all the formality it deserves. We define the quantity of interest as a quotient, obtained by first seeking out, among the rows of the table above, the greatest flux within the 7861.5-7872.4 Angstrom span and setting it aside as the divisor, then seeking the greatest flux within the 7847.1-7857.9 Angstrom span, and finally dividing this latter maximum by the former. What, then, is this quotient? 1.01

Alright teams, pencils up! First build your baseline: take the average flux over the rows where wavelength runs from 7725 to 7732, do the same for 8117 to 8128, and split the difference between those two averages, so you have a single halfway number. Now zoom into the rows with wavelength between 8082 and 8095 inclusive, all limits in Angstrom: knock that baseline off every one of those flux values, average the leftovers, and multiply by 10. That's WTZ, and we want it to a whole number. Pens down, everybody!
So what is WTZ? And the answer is 25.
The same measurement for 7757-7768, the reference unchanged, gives -34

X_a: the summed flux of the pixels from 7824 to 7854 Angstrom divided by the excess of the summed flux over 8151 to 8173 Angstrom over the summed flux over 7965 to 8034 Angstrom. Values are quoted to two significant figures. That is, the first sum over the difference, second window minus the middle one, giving -0.64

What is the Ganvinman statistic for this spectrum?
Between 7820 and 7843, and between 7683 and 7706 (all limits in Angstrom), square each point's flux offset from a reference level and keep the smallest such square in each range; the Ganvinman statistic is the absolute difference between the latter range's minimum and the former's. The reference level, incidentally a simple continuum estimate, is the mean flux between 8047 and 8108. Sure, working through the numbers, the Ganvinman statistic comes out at 11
